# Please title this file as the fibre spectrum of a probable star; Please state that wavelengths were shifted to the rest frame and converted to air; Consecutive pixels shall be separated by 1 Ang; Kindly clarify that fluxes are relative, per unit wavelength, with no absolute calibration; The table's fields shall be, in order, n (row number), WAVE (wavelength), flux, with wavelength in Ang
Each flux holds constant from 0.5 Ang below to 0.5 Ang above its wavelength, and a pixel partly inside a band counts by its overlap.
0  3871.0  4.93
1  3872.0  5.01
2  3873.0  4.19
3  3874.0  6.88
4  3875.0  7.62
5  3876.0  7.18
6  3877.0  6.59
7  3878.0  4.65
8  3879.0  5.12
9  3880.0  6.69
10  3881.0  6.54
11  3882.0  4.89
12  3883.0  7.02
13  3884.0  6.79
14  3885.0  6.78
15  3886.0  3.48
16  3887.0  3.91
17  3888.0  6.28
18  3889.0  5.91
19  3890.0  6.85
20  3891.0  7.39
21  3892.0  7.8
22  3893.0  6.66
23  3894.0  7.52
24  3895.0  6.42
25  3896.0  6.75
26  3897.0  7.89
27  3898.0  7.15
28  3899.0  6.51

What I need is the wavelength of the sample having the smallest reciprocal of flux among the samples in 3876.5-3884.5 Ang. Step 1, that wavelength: 3883.0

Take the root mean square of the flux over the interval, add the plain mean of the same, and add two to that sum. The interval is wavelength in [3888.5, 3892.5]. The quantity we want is 16.0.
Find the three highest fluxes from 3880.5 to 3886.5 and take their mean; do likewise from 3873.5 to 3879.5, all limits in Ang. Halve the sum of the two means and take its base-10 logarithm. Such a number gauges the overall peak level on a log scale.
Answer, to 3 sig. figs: 0.848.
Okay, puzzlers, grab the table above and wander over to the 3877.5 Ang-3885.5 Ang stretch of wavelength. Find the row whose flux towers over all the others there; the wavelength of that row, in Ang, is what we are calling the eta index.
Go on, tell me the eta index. 3883.0 Ang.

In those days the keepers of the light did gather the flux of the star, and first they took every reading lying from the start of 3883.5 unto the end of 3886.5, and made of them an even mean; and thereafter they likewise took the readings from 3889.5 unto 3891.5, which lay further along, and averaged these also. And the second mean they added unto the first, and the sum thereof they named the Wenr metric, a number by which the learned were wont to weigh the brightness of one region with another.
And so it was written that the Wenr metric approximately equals 12.8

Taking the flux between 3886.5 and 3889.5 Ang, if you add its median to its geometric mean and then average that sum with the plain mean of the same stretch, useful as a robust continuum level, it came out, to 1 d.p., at 8.3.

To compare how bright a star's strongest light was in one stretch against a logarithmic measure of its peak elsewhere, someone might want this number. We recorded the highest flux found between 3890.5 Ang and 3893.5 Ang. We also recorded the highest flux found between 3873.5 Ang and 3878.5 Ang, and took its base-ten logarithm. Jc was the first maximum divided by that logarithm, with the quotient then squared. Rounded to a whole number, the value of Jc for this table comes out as 78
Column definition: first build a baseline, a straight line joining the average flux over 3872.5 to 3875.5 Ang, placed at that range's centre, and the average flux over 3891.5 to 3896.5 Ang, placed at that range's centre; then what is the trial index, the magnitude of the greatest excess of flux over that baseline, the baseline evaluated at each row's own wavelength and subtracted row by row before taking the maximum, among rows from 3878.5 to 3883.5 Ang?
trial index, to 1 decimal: 0.4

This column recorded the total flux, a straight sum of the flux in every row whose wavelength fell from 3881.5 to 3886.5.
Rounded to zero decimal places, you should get 29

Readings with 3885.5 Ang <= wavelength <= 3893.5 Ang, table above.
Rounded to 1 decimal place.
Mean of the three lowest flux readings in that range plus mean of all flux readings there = 10.5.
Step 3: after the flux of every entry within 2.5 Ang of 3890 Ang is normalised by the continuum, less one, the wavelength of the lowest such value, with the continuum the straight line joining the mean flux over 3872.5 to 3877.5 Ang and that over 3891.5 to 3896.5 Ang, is 3889.0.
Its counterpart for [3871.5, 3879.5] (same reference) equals 3873.0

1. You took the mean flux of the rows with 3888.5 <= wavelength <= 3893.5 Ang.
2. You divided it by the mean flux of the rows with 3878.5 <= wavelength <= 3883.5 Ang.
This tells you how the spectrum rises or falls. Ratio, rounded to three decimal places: 1.144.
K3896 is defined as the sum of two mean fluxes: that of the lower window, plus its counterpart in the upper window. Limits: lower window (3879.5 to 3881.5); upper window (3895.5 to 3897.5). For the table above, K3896 13.9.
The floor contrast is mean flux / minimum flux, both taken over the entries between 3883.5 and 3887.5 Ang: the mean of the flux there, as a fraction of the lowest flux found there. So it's 1.51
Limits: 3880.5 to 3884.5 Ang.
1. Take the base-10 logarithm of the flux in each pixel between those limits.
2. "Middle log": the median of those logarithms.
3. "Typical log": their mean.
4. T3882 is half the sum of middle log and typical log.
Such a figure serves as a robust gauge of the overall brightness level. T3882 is 0.81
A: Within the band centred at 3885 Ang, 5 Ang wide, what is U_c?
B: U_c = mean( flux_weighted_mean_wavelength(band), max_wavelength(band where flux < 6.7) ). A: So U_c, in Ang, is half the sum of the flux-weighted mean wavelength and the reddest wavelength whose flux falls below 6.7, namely 3885.8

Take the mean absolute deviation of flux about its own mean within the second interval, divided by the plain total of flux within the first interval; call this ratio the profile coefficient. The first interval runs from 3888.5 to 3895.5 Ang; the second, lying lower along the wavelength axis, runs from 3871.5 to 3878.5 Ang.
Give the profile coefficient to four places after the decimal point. 0.0247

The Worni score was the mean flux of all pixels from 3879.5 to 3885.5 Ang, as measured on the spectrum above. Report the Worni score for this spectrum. 6.5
